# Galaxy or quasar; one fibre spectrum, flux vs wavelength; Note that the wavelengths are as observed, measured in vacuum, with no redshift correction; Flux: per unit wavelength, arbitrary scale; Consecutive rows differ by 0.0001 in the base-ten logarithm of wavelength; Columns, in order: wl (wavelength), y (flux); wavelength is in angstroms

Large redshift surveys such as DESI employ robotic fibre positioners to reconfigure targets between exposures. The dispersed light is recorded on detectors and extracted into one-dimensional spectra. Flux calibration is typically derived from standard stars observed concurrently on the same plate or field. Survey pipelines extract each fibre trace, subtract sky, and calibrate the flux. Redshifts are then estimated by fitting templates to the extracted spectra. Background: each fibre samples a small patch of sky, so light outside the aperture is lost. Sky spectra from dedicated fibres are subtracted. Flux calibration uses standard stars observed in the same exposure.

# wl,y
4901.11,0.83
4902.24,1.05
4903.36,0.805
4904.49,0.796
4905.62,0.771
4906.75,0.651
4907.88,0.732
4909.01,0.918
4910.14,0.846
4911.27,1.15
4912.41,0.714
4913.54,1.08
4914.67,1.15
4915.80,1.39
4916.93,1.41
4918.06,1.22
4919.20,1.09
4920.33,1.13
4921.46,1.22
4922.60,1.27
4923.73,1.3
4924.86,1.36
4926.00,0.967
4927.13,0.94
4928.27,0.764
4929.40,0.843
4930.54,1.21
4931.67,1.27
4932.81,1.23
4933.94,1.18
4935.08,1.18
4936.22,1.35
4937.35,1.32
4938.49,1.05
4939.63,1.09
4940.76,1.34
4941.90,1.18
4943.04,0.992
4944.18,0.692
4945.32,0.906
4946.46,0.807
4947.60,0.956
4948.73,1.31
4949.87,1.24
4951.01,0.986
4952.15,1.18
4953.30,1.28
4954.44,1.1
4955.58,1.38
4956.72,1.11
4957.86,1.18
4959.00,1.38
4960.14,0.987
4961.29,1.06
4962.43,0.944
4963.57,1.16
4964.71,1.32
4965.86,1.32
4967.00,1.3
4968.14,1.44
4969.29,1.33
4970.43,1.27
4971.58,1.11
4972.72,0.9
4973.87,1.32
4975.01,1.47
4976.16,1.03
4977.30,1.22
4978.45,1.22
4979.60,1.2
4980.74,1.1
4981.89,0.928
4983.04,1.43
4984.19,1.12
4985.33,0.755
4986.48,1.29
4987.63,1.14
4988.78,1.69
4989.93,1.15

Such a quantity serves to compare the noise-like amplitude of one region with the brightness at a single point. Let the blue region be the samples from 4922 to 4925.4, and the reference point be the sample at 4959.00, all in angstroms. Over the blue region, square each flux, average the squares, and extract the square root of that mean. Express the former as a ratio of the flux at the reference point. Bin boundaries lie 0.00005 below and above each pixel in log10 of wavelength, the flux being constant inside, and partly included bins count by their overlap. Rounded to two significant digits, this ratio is 0.95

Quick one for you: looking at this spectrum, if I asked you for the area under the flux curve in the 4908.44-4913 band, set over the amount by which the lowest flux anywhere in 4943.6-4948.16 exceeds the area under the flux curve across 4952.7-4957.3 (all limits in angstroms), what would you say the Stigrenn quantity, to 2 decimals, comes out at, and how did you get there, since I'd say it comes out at -0.84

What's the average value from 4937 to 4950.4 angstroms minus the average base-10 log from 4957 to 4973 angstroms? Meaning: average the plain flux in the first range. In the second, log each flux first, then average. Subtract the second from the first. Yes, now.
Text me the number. 1.00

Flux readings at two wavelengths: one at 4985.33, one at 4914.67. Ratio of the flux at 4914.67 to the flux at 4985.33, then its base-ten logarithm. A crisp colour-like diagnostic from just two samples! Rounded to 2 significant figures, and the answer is 0.18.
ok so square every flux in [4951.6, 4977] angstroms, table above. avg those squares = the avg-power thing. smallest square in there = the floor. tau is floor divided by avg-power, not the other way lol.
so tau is 0.55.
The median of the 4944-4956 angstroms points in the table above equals 1.10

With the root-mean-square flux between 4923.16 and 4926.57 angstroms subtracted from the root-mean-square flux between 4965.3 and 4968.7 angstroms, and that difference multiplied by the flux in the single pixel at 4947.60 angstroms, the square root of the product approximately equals 0.36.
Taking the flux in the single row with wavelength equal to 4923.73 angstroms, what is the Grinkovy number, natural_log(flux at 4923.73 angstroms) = 0.26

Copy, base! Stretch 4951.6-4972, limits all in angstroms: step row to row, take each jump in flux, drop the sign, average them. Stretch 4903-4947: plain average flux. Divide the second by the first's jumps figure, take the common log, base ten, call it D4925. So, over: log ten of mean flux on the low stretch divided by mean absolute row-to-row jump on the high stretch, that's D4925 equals 0.85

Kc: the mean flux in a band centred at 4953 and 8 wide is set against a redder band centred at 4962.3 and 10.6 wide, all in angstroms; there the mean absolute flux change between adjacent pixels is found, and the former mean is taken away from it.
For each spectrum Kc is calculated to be -1.04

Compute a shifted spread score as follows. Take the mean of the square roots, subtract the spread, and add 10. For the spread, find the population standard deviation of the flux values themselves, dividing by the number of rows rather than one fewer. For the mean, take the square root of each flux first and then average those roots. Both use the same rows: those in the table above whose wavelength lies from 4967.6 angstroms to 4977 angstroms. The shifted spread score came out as 10.9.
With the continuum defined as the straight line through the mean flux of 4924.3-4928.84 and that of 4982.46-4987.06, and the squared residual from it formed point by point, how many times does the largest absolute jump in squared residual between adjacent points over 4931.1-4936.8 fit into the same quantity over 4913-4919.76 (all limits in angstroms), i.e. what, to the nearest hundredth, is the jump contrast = 1.75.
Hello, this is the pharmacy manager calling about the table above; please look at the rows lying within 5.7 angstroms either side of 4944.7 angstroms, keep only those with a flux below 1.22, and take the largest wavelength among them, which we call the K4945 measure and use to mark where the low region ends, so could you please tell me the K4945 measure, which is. 4947.60 angstroms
